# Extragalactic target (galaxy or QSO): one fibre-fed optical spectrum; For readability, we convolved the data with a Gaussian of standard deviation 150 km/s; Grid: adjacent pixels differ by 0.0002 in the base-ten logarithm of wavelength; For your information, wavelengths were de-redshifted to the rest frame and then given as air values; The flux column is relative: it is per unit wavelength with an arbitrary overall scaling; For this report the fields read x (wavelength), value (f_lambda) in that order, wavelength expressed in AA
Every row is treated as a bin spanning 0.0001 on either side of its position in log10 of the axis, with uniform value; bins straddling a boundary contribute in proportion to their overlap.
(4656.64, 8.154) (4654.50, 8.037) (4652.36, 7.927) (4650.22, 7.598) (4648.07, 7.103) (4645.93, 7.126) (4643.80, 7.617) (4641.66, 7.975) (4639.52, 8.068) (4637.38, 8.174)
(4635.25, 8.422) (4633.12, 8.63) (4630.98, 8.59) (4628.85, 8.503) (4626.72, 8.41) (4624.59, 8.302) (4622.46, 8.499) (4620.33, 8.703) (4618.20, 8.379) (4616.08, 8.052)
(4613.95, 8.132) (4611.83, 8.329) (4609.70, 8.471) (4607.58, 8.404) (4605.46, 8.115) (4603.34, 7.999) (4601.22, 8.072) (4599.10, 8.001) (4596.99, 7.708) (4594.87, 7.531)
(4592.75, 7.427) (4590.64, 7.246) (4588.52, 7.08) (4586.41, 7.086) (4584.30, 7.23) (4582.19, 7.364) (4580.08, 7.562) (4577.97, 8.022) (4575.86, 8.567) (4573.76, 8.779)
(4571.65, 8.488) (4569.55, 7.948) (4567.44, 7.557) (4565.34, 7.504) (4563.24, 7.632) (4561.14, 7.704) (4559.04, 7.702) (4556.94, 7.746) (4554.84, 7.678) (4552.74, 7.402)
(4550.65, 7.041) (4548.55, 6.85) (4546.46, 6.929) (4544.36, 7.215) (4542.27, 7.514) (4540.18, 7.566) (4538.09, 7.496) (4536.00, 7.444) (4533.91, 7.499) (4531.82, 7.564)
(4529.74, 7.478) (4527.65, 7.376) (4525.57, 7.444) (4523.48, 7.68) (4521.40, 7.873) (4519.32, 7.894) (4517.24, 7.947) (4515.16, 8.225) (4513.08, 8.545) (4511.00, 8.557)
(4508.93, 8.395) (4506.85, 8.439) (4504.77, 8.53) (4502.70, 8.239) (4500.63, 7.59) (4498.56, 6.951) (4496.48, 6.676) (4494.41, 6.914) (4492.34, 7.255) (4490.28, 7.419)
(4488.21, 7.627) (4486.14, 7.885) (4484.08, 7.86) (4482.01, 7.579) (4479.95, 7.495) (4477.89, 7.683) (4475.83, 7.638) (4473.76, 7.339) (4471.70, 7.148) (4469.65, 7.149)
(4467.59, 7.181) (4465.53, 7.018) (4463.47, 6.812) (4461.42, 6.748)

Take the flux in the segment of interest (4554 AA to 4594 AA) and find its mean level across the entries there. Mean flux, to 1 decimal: 7.7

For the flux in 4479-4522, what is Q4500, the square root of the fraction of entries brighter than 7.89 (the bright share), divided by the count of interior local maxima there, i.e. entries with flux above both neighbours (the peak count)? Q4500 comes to 0.218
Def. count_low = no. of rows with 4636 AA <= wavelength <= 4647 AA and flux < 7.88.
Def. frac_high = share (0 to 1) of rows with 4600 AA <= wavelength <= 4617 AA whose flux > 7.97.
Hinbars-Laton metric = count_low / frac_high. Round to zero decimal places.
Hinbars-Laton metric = 2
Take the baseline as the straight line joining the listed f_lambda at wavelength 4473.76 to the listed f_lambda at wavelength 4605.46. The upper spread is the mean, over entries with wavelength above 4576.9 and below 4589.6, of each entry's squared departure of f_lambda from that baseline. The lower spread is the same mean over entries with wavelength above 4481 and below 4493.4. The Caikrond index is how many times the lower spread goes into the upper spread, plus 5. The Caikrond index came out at 10.1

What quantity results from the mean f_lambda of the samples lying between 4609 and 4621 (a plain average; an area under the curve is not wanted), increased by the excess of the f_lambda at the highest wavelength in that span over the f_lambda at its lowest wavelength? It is 8.6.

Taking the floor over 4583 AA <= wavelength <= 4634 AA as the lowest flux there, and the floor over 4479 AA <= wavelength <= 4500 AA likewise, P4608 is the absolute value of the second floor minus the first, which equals 0.4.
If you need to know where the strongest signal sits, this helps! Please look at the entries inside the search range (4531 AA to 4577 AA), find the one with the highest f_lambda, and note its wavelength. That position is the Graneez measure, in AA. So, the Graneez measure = 4573.76 AA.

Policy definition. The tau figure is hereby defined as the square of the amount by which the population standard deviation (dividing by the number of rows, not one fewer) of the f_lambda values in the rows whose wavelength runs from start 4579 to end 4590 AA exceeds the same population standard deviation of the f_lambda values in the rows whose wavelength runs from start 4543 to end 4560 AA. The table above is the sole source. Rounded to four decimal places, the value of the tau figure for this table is 0.0250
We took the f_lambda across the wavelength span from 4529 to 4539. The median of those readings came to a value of 7.5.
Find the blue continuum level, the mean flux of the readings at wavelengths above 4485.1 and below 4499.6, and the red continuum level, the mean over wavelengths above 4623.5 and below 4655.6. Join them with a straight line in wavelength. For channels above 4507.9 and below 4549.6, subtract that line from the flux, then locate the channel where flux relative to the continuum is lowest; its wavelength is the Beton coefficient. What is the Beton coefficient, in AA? 4548.55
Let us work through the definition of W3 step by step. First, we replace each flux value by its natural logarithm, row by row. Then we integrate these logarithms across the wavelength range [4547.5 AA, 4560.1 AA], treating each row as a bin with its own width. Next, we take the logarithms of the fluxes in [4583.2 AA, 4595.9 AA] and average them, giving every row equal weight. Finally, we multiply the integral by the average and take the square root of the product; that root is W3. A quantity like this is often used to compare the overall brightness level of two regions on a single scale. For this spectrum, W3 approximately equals 7.07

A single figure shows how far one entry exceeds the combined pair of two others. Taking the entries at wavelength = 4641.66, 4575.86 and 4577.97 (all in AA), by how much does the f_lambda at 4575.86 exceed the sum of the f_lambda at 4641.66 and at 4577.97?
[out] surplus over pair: -7.4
